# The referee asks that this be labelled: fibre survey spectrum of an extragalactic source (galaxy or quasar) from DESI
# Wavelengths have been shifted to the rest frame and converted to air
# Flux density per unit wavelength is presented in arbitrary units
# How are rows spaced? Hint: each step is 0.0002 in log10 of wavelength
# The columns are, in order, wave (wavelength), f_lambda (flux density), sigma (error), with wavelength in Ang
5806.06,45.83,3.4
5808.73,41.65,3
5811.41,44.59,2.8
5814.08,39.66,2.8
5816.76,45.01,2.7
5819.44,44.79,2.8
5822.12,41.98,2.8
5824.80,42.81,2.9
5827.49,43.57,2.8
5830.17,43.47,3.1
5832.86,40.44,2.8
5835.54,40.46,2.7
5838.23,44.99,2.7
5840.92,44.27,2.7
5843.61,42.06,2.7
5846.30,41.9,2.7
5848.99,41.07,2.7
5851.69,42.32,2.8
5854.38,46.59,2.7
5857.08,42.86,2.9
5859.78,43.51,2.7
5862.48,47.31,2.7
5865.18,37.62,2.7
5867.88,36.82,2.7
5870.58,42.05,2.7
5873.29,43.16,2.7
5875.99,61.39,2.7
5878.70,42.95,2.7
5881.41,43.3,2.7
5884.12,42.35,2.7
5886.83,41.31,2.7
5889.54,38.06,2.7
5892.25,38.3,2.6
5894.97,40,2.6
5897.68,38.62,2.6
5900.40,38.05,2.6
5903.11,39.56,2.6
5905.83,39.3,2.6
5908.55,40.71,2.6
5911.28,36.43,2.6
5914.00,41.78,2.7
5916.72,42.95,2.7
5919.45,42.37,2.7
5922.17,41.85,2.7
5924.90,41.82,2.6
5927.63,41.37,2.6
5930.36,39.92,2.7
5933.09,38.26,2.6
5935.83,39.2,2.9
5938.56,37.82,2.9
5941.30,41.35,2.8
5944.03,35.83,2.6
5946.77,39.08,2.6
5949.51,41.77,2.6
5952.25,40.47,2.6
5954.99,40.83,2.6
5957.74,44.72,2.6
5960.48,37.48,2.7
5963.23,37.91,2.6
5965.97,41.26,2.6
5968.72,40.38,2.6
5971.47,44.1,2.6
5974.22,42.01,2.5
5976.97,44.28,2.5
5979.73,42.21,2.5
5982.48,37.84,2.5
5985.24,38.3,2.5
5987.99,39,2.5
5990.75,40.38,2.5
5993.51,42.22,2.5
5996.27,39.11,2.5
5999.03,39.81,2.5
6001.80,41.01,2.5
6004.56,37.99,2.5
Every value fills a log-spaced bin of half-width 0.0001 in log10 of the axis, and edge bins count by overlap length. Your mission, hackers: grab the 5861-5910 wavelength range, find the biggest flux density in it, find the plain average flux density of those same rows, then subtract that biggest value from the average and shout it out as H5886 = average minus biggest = -19.7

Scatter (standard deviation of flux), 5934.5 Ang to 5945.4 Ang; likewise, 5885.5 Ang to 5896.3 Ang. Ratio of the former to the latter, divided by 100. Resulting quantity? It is 0.015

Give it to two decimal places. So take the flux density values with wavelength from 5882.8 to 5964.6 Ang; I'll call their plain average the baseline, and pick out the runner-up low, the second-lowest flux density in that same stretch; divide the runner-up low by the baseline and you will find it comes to 0.91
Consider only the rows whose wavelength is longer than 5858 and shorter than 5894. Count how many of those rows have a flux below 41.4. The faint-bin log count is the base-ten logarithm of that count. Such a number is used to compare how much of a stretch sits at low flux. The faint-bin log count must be 0.70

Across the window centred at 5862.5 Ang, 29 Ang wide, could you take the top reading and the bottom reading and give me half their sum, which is 49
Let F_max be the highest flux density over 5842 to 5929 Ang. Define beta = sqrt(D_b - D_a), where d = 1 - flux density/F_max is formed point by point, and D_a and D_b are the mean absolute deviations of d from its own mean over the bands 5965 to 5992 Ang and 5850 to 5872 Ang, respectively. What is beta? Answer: 0.120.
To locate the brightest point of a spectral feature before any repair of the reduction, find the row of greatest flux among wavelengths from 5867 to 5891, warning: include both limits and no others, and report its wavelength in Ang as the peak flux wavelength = 5875.99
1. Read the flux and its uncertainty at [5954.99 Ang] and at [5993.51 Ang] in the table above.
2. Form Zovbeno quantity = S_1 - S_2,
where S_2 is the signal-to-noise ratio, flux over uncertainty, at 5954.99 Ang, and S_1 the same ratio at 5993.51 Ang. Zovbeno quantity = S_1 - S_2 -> 1.2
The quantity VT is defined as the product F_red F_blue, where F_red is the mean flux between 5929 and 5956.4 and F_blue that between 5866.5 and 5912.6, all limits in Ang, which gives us 1630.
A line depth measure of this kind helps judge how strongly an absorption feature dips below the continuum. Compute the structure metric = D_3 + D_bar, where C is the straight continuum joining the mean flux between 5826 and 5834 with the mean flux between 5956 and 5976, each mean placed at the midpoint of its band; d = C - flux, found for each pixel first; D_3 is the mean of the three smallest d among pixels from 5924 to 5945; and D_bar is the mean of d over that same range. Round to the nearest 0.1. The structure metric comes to 2.0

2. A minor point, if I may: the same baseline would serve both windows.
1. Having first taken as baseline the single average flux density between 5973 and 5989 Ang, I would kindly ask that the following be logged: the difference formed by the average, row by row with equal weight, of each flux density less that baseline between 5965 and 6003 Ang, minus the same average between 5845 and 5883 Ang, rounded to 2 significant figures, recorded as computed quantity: -2.9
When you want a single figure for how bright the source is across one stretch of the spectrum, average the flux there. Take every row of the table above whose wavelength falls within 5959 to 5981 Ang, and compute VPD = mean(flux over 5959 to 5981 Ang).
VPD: 41.2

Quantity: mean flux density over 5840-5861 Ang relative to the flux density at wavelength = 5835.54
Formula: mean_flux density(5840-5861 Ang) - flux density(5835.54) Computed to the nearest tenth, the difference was 2.6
